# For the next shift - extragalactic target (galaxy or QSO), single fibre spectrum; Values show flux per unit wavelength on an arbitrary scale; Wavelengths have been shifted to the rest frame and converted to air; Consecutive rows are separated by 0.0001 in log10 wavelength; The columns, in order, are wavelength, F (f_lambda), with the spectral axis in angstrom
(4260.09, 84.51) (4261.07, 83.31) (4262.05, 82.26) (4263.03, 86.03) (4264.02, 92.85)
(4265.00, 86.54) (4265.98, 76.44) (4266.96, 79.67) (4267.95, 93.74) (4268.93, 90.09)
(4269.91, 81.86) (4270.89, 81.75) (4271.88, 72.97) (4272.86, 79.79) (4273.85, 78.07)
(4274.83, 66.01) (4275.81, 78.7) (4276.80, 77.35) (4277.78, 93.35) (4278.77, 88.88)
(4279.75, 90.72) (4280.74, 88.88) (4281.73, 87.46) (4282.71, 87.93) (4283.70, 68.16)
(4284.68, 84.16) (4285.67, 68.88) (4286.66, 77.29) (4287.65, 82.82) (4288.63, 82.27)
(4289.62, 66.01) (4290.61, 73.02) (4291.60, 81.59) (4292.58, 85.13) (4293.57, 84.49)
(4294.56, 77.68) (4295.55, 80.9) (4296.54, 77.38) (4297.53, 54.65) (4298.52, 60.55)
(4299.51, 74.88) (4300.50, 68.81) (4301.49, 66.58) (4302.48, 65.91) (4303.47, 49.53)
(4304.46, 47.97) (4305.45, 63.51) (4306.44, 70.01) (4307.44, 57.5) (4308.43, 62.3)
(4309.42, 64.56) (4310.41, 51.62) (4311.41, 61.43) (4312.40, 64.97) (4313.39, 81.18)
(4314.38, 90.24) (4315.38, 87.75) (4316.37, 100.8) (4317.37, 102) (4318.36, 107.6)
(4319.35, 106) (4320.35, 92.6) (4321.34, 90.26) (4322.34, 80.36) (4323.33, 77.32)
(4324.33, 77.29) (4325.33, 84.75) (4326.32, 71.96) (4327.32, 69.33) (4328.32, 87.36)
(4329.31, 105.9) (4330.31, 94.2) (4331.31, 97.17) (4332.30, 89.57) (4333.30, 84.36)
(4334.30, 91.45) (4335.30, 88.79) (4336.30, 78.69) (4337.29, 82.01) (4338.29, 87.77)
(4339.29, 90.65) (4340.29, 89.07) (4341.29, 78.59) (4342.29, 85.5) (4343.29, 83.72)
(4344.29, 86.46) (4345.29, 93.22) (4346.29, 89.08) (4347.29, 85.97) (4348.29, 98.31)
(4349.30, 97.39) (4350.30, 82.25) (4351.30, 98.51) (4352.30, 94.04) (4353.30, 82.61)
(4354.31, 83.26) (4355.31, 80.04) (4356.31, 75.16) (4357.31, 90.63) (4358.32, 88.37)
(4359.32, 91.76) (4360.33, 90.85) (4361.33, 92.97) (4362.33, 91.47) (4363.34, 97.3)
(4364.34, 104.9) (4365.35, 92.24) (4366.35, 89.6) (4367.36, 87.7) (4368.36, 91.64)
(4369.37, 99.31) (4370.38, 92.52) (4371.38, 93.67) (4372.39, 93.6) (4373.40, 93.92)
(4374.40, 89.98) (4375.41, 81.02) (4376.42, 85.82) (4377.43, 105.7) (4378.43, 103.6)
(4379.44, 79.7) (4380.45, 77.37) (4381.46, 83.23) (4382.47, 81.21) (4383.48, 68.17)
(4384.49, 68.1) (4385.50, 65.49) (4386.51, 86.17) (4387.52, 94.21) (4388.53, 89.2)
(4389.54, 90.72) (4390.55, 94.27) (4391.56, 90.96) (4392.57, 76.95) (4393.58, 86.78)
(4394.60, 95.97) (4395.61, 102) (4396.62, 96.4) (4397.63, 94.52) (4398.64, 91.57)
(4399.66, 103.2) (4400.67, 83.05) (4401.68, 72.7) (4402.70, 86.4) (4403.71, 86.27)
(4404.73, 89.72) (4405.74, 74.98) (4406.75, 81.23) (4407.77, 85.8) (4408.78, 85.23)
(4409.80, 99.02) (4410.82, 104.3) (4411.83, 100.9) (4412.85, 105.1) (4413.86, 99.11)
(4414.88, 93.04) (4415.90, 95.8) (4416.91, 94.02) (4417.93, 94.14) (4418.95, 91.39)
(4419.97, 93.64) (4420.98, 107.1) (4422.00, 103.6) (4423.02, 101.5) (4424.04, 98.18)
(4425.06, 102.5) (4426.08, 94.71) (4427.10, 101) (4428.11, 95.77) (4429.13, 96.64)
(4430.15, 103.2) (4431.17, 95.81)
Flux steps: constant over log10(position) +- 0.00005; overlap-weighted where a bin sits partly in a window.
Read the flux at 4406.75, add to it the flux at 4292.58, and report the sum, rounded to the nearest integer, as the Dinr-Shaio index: 166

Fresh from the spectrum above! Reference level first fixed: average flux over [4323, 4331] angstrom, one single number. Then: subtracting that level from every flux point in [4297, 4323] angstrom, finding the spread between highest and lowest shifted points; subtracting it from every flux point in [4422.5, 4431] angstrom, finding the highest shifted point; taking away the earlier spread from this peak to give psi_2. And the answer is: -40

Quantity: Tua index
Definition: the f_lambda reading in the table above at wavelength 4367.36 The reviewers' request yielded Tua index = 87.7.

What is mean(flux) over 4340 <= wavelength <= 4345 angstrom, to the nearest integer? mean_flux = 85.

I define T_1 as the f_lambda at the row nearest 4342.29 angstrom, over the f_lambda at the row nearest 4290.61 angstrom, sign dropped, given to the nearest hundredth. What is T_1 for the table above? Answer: 1.17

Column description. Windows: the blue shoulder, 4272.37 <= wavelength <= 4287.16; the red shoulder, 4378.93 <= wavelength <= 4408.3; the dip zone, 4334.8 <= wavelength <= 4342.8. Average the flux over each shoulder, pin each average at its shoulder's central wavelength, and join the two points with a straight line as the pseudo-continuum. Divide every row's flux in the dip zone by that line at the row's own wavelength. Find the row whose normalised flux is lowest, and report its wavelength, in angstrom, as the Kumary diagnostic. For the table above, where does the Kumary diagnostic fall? 4341.29 angstrom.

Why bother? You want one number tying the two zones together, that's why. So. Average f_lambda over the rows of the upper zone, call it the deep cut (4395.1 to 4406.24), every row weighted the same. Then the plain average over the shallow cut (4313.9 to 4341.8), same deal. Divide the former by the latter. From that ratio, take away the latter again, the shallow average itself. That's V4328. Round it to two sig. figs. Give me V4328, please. -88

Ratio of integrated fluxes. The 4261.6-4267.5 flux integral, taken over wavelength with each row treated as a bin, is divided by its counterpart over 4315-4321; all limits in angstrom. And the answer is 0.83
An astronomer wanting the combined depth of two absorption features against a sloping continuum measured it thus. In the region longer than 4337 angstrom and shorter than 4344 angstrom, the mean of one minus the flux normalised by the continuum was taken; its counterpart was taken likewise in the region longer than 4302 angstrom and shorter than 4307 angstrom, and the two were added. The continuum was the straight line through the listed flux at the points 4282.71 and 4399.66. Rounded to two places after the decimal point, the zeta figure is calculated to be 0.45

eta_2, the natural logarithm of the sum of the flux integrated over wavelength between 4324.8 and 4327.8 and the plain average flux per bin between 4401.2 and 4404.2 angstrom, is 5.73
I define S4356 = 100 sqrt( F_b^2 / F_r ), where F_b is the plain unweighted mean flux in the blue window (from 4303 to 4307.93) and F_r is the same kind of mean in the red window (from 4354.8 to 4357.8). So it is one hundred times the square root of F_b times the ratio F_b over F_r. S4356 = 637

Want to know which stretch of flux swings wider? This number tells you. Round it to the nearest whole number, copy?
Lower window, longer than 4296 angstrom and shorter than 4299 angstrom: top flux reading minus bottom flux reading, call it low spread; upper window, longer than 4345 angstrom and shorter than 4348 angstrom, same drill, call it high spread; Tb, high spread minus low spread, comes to -15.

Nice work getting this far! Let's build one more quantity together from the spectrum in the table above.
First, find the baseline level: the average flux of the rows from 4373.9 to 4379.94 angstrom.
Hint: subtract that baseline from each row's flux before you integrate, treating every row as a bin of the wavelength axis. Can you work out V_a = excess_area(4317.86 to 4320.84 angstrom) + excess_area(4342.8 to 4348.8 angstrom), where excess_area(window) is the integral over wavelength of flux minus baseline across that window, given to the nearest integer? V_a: 24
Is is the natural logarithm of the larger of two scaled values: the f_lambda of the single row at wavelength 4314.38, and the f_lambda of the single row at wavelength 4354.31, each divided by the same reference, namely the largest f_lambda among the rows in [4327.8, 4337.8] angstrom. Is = -0.16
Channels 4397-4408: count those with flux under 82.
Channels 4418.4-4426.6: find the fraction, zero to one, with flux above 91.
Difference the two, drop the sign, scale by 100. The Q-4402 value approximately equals 200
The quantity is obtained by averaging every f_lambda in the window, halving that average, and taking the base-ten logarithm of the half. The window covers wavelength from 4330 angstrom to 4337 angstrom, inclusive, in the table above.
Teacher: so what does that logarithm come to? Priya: 1.65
